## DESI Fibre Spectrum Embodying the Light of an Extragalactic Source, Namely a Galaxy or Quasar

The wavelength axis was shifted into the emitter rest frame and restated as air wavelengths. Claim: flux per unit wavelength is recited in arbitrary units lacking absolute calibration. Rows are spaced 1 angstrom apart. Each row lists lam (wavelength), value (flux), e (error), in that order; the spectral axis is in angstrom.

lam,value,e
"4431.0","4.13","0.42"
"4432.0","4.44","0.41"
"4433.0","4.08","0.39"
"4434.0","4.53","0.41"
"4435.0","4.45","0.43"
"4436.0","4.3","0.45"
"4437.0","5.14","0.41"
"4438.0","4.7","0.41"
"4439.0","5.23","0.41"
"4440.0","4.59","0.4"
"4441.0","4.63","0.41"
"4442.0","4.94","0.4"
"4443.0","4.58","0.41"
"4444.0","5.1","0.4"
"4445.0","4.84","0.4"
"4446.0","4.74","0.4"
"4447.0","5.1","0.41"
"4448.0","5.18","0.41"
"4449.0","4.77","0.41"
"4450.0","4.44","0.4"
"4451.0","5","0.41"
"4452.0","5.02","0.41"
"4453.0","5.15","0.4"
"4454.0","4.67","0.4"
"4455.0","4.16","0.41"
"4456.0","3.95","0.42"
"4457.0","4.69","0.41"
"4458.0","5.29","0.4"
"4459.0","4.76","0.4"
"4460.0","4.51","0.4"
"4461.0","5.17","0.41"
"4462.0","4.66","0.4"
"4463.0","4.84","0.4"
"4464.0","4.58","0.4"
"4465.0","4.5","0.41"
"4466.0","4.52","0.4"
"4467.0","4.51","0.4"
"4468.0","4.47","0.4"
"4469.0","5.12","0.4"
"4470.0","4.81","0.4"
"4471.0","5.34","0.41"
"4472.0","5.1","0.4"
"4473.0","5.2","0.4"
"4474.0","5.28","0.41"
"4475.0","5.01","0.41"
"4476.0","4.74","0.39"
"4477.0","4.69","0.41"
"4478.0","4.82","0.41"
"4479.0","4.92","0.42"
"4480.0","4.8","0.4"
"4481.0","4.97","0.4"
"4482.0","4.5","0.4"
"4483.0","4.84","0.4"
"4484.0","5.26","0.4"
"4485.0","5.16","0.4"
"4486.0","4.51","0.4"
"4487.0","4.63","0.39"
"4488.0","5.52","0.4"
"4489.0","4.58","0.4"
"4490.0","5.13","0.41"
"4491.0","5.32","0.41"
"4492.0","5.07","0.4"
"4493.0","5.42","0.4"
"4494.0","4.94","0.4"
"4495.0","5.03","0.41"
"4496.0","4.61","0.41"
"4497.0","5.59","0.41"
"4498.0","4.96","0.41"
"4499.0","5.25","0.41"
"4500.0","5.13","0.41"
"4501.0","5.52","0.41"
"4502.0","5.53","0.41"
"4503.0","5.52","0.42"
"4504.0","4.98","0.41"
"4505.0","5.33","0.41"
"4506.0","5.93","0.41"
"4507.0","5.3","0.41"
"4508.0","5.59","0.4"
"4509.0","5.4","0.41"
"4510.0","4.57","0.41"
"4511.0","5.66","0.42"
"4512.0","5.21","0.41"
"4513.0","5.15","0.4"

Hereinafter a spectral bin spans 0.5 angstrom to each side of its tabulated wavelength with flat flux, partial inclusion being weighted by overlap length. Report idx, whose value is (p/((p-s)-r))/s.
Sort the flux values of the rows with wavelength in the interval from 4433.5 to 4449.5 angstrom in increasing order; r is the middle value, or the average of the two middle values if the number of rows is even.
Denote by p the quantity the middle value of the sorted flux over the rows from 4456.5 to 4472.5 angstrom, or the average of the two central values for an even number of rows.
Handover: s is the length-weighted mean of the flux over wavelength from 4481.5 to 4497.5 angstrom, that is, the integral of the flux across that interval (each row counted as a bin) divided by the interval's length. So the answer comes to -0.187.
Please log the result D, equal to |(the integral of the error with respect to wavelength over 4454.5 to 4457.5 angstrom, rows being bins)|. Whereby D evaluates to 1.24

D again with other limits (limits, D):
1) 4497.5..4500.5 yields 1.23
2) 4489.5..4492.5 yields 1.22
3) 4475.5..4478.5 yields 1.21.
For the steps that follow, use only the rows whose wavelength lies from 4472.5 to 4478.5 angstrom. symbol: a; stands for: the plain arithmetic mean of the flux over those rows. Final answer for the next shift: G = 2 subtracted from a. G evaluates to 2.96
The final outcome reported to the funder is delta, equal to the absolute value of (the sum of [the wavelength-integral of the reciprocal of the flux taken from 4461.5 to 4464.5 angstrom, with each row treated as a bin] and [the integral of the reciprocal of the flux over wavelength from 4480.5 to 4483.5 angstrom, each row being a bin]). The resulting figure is 1.27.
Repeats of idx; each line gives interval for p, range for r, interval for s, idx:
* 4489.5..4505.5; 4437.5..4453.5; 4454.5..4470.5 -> -0.256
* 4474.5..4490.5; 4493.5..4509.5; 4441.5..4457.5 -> -0.193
